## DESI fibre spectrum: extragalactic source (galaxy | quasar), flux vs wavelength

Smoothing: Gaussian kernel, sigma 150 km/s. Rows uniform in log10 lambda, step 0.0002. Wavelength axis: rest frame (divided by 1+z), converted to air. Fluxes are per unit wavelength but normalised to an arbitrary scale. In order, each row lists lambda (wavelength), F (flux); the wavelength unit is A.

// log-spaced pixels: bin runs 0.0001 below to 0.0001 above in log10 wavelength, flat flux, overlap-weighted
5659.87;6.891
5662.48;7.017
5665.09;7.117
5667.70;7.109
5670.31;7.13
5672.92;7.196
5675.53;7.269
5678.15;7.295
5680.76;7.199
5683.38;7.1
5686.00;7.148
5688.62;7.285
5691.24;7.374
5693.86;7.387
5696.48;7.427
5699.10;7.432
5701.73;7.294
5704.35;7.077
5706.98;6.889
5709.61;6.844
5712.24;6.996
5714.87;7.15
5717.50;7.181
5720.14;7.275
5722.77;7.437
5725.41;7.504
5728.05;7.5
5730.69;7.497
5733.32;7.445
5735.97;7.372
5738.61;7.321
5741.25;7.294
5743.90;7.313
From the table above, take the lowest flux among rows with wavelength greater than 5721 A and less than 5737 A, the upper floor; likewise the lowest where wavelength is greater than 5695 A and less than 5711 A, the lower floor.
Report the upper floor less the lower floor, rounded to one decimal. 0.5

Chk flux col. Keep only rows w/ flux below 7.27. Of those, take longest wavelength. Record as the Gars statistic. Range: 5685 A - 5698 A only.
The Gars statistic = 5686.00 A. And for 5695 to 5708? 5706.98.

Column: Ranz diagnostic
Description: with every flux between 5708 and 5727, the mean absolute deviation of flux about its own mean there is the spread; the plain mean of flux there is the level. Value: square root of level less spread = 2.65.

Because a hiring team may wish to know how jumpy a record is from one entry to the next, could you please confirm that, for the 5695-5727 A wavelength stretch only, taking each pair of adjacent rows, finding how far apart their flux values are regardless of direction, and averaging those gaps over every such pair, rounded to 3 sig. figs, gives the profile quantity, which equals 0.114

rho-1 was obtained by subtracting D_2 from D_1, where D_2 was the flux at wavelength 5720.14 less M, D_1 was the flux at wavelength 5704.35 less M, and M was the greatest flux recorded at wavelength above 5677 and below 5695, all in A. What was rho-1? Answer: -0.20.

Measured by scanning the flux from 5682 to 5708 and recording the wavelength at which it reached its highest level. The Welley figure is 5699.10 A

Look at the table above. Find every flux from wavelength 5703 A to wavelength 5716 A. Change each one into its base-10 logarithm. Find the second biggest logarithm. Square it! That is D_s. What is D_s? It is 0.722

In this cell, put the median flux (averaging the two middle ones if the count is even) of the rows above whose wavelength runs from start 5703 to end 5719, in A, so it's 7.04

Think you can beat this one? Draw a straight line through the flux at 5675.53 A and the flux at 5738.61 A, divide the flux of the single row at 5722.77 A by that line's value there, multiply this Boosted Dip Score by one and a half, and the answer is 1.53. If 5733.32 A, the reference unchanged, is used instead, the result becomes 1.53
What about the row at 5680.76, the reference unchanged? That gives 1.48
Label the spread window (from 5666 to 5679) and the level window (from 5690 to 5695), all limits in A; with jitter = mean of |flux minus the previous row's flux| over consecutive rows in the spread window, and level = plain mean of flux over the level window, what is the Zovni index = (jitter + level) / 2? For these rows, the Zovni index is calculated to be 3.71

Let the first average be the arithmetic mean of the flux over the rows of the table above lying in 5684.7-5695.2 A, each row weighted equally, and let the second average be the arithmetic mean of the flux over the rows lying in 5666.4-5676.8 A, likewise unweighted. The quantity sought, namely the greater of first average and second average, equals 7.30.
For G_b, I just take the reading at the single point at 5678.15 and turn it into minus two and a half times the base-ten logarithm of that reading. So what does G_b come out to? -2.16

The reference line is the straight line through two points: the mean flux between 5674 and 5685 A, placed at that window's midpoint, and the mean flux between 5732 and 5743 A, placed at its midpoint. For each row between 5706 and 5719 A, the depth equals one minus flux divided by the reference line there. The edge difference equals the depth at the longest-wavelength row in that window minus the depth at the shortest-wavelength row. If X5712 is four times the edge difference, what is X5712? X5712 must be -0.15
